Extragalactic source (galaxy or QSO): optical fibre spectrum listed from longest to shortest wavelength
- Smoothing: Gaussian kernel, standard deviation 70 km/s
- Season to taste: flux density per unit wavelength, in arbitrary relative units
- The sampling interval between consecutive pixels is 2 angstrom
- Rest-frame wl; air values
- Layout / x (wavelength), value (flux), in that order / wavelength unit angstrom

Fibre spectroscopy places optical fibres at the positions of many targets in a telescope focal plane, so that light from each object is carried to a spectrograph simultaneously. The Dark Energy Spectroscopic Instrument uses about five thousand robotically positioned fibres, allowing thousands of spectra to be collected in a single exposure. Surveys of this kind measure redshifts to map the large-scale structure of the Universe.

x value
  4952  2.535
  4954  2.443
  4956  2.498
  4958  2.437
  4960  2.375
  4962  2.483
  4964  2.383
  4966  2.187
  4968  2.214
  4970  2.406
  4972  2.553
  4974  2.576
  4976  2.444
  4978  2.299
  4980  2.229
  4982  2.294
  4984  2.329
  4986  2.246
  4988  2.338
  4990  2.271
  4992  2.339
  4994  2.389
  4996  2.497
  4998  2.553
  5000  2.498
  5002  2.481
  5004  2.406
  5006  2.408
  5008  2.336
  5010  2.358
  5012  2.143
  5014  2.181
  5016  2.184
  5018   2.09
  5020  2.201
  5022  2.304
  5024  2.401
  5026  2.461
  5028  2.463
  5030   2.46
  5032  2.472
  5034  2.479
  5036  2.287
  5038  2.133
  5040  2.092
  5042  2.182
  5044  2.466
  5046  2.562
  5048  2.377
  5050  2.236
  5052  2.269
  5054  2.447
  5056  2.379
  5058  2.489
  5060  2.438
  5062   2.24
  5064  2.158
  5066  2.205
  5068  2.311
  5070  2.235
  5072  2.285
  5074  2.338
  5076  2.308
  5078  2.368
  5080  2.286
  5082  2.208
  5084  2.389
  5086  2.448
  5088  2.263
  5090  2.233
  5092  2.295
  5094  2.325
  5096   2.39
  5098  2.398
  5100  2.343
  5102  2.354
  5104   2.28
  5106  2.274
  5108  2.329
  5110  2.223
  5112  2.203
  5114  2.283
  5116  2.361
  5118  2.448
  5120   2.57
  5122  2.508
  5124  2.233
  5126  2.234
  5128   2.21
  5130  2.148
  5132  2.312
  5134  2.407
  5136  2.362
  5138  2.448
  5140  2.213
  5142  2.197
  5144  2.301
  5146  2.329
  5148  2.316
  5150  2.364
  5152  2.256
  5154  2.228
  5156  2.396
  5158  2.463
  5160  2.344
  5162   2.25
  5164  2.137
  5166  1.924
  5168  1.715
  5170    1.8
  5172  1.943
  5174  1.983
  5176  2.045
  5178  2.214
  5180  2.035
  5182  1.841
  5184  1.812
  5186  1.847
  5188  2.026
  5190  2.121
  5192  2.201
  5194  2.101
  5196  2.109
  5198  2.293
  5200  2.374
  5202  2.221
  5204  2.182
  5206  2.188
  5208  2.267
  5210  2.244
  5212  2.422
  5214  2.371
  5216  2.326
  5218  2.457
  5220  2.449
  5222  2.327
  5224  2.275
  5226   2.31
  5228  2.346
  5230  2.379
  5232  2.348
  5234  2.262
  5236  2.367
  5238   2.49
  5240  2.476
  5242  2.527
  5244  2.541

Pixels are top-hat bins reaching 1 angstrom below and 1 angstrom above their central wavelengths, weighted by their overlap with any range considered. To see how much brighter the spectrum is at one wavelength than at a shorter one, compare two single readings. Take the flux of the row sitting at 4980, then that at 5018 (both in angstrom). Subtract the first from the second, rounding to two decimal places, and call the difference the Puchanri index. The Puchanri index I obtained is -0.14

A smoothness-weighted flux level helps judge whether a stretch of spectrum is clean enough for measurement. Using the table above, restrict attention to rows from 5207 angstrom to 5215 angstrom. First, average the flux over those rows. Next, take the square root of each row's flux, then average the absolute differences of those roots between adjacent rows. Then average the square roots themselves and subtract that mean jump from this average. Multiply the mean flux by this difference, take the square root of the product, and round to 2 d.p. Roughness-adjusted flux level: 1.87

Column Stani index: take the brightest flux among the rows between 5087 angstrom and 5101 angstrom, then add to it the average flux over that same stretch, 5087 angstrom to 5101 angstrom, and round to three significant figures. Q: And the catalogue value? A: 4.72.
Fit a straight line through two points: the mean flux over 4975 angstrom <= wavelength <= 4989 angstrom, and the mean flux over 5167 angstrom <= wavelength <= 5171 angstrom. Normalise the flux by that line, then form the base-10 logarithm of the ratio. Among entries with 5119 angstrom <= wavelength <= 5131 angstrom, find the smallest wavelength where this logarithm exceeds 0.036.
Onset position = 5120 angstrom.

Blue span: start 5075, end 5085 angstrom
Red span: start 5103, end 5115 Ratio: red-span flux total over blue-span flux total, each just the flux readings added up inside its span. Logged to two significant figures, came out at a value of 1.2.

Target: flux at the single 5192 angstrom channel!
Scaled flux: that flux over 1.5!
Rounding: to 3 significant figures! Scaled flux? 1.47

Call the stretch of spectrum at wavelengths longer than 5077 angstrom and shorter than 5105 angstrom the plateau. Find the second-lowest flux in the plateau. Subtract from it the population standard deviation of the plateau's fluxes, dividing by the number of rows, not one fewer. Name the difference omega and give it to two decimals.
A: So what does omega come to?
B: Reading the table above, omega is 2.17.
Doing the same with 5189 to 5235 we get 2.01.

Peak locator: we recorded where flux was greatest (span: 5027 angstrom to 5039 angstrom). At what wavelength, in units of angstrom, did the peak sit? 5034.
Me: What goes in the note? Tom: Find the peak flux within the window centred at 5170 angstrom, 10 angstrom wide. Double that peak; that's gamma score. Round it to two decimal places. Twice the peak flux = 3.97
